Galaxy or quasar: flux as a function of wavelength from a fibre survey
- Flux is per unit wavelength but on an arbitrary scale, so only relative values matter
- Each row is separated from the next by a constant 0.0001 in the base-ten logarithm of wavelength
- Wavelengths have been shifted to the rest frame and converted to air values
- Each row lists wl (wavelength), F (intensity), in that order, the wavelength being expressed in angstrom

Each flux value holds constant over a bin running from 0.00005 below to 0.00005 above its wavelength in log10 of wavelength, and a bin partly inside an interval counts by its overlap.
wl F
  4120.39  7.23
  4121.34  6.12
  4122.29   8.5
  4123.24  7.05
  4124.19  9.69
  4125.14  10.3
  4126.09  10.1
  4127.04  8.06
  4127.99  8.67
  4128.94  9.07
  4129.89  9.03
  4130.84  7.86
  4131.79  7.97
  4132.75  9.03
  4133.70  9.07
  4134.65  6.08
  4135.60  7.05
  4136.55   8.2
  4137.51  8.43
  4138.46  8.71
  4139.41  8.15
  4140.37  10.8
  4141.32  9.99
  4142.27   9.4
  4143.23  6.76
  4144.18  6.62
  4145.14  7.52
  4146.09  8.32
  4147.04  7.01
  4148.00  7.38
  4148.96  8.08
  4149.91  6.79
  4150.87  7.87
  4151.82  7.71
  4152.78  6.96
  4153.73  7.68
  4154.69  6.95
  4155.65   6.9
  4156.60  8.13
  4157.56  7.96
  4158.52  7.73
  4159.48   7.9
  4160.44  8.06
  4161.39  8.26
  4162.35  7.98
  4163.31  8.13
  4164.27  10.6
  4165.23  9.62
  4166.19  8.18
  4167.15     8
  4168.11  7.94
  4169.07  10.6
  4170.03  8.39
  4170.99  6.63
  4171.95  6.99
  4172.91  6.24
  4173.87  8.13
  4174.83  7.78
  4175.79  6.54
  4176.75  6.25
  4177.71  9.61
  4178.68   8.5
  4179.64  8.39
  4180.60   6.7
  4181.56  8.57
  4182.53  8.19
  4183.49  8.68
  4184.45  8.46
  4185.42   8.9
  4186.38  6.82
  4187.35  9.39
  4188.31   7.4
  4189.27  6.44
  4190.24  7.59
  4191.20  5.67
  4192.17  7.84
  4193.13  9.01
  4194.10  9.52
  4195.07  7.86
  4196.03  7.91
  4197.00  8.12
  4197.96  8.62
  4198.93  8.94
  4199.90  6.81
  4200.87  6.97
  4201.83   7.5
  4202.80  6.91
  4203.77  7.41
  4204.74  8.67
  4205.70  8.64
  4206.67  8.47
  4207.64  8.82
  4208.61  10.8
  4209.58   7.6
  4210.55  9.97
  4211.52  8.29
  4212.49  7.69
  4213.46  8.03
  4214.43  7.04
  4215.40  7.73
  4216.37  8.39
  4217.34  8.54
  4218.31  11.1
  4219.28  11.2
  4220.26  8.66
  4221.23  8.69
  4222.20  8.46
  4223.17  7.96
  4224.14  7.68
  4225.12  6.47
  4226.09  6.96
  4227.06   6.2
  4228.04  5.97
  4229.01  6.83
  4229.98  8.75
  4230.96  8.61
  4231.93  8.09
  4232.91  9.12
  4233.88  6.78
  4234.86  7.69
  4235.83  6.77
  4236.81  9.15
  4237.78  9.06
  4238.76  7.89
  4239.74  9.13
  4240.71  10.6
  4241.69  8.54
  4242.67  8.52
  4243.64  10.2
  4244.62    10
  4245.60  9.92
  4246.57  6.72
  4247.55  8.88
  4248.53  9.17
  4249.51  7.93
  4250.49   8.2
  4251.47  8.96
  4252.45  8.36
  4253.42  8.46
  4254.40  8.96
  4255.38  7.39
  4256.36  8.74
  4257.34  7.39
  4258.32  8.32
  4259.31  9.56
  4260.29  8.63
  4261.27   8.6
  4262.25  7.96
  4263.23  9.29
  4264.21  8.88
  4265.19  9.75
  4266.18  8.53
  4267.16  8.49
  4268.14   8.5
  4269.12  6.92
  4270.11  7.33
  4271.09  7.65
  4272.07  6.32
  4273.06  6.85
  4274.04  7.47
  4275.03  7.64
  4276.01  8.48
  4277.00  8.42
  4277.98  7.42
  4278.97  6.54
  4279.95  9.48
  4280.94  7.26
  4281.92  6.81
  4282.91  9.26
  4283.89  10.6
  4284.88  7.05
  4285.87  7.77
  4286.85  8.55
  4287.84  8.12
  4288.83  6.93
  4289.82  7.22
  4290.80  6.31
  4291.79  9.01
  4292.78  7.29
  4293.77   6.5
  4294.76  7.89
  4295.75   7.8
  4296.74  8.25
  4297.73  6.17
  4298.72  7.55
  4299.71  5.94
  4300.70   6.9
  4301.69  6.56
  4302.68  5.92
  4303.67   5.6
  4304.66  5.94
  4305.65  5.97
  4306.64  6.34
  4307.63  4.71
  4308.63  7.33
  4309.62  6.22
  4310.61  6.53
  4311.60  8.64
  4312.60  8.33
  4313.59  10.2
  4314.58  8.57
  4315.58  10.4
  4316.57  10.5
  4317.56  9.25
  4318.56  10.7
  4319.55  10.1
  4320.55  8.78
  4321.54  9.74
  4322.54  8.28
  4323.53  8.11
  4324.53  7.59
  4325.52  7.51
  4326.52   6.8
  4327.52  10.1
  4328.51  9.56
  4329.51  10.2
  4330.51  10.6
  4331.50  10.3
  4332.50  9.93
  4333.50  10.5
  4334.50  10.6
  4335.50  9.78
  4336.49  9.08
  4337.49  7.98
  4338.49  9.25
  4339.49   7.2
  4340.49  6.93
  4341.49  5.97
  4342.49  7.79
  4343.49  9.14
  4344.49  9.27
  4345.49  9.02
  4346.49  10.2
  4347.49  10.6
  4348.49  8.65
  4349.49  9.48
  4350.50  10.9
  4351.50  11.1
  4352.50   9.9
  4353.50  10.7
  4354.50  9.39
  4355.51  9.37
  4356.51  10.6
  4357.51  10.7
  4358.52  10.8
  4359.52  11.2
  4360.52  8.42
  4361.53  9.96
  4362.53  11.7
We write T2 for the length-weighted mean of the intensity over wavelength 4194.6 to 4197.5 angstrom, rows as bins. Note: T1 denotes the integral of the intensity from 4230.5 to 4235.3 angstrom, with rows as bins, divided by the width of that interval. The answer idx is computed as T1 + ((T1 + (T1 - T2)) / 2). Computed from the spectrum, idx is 12.1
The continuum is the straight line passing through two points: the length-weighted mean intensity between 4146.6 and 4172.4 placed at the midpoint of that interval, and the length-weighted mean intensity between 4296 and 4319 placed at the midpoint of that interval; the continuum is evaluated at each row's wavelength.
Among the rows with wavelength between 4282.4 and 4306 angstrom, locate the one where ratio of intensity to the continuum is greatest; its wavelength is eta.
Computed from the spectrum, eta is 4283.89 angstrom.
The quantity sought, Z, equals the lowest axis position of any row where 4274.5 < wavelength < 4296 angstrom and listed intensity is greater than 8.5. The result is 4279.95 angstrom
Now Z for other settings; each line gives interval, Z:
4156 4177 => 4164.27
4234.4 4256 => 4236.81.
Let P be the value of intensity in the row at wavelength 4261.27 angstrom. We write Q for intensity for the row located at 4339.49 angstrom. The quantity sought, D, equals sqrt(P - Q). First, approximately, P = 8.6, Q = 7.2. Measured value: 1.2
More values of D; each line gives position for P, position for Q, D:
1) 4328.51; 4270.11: 1.5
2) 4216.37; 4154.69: 1.2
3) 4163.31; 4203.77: 0.8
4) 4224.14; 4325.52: 0.4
